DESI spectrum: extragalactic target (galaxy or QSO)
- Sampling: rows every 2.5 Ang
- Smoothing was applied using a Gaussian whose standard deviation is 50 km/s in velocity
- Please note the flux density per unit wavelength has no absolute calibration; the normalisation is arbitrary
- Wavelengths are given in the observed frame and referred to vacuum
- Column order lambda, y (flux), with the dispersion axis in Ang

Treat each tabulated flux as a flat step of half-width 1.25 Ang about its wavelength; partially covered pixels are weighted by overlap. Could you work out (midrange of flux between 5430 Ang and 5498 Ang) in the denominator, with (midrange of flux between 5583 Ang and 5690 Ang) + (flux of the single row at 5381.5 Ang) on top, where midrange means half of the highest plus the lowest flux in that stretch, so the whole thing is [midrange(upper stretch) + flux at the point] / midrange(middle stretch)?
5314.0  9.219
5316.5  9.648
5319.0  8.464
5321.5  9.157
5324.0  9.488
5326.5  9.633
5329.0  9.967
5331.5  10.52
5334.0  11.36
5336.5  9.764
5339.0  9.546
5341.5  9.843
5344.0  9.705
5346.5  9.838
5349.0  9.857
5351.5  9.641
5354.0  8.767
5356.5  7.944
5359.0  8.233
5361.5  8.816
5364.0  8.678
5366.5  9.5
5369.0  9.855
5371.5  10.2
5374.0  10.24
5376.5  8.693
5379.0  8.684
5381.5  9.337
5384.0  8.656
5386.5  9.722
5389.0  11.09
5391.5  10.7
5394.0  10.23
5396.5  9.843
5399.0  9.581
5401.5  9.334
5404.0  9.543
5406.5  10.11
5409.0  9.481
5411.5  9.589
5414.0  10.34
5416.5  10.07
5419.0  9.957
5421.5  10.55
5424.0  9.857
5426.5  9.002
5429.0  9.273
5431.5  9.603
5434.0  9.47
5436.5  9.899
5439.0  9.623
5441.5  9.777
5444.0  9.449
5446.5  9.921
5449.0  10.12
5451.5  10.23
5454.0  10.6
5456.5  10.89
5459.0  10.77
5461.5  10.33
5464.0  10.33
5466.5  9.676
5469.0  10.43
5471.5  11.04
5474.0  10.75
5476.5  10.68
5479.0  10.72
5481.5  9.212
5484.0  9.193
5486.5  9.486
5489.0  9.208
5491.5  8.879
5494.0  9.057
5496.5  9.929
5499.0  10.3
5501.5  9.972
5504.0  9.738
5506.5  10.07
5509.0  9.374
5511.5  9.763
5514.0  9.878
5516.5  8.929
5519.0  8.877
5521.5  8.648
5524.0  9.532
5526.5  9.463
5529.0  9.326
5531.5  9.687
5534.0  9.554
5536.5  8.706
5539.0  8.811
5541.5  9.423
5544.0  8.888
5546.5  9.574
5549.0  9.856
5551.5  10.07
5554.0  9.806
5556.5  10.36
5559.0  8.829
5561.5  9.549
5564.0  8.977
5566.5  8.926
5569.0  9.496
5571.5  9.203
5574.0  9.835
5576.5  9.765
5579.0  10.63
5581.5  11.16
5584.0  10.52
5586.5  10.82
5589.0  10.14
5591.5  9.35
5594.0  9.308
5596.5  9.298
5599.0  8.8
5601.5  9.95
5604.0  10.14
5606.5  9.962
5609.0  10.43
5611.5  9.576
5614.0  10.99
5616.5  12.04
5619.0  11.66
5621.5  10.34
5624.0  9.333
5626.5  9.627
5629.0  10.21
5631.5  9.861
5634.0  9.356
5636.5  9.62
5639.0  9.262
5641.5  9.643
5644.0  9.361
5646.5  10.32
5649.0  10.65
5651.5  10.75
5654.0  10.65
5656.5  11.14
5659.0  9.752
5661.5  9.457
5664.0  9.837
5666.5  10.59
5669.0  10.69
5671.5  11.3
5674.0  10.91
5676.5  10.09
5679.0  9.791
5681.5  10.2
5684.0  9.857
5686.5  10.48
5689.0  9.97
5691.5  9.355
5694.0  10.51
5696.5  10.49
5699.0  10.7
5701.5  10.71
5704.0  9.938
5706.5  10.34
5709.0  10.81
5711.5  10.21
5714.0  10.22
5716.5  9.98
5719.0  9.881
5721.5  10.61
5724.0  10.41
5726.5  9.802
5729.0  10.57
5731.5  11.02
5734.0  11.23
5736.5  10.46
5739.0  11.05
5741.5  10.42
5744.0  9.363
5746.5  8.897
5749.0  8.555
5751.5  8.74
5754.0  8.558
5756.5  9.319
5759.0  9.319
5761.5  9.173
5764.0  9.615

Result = 1.98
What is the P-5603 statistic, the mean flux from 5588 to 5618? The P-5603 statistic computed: 10.0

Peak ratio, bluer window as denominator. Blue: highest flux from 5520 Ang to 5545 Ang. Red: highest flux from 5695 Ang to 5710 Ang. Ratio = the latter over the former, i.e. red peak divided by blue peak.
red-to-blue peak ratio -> 1.12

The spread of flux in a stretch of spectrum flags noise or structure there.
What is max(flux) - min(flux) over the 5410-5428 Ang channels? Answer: 1.5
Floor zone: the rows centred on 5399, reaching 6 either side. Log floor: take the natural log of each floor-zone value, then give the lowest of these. 2.23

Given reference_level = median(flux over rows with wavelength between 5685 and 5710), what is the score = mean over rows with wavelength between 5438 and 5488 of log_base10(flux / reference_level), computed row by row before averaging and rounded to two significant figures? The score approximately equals -0.014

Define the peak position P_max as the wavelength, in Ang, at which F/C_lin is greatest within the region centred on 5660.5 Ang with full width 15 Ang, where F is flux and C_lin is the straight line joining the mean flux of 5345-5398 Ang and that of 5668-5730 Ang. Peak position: 5656.5 Ang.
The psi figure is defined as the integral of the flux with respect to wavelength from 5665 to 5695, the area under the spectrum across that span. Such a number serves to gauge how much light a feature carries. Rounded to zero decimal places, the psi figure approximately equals 309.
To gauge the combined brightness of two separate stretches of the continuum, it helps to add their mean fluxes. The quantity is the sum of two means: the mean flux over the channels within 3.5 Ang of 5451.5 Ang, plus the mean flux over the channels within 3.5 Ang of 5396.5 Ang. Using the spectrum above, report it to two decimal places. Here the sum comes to 20.20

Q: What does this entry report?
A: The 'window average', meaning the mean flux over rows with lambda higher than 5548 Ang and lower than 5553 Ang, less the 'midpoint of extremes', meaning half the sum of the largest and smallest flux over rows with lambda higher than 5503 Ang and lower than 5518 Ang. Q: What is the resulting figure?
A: 0.46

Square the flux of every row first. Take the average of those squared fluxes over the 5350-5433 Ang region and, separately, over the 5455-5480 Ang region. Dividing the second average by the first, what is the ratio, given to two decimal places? 1.22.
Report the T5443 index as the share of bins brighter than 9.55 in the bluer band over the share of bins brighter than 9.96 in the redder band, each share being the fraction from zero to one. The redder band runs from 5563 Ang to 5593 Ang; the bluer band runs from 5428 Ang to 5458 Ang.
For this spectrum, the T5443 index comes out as 1.8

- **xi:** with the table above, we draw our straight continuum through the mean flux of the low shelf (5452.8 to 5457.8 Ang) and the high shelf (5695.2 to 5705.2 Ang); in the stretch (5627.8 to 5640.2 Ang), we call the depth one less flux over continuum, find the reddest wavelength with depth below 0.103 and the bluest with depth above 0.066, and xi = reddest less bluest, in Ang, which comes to 2.5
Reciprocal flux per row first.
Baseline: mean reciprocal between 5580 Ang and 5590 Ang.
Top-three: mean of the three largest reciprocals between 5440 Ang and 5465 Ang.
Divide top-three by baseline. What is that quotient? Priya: 1.10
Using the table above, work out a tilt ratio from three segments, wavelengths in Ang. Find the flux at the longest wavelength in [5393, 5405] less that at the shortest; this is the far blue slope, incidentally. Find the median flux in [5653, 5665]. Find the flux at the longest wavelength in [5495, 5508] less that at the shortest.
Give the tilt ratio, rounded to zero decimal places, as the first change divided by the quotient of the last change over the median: -48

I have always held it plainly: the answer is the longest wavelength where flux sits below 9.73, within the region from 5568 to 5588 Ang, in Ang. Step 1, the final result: 5571.5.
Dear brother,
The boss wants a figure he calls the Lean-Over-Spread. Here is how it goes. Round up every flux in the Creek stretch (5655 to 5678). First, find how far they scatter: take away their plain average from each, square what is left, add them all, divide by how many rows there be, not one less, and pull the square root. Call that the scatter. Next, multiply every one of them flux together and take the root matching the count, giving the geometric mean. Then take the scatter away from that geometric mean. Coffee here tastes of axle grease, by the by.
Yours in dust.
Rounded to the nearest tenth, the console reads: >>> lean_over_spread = 9.8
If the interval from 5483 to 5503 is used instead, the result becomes 9.0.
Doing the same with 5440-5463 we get 9.8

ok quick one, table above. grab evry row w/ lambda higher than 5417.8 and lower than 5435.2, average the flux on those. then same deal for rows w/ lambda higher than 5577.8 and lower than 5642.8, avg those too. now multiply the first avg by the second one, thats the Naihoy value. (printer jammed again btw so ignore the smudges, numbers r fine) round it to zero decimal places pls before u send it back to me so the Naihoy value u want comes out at 97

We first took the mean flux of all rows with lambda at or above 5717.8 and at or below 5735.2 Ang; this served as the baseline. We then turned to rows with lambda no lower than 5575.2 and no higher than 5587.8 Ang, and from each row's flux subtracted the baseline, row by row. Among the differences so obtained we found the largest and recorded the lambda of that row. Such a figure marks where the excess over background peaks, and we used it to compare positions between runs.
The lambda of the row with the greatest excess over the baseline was 5581.5 Ang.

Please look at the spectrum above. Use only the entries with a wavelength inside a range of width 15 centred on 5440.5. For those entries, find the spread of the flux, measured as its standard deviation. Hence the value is 0.2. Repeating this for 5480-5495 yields 0.2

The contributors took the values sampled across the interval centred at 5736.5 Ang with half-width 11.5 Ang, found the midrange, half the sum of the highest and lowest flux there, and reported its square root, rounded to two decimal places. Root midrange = 3.17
